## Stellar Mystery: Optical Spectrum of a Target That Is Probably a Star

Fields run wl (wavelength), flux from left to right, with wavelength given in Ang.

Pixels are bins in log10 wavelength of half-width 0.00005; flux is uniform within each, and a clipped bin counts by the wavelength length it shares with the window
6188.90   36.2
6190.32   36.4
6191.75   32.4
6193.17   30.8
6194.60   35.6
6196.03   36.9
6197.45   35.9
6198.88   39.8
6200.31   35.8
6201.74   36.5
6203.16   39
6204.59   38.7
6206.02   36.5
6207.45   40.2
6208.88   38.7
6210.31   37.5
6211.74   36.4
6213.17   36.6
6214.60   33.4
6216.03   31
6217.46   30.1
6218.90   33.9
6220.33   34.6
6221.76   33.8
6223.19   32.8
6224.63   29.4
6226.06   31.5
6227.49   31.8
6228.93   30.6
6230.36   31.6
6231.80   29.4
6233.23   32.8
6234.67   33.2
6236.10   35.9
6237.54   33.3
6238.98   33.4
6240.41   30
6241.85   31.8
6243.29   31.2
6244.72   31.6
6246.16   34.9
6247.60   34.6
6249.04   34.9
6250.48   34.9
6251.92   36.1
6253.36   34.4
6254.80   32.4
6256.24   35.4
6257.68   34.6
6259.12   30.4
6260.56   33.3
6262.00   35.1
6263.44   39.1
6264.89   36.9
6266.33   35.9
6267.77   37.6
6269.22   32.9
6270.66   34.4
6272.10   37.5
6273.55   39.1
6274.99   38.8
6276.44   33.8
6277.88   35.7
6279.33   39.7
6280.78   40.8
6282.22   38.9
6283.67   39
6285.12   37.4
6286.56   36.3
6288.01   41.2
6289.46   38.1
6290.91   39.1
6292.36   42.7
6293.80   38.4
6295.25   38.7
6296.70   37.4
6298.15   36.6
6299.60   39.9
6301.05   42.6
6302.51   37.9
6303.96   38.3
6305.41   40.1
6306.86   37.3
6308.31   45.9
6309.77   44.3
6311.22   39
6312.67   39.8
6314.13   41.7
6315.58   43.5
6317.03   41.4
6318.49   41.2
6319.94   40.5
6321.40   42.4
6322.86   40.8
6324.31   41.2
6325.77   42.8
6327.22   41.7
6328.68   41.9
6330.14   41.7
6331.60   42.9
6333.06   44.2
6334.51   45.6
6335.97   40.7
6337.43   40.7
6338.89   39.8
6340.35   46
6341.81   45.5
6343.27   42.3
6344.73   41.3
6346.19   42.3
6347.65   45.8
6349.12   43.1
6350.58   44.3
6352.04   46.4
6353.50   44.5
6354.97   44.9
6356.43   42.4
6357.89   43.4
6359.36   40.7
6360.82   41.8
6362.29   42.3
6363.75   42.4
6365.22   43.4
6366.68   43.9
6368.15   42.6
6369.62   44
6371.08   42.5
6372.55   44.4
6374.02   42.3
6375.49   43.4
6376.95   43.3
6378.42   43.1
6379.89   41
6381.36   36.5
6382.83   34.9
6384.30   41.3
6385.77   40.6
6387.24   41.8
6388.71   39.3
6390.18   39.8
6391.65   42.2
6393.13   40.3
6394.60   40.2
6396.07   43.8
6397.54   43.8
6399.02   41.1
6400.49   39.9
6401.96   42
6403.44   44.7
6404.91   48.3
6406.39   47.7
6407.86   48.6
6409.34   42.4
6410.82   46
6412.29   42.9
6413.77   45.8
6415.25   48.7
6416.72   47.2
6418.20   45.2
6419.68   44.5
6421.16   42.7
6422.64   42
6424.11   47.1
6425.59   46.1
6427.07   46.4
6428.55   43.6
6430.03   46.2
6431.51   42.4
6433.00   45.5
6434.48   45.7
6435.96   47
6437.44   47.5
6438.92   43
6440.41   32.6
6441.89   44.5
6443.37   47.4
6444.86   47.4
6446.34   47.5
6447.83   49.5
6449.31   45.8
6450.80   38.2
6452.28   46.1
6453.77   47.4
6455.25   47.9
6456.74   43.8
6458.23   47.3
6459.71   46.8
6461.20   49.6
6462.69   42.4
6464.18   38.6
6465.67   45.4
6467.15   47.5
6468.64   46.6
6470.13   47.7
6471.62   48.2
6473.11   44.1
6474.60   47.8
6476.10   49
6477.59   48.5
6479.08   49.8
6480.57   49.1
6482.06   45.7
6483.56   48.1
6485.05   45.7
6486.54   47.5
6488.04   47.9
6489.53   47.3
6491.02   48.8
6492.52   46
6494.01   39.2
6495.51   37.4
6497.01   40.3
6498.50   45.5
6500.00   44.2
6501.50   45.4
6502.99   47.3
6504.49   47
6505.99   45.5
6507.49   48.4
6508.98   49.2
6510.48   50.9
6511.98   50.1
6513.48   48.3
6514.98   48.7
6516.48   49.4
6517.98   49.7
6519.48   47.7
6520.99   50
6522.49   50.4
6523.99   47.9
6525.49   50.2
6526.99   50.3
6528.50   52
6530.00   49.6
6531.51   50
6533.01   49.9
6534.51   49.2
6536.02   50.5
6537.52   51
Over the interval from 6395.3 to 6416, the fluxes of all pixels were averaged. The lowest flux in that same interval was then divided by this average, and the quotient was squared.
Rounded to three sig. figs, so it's 0.797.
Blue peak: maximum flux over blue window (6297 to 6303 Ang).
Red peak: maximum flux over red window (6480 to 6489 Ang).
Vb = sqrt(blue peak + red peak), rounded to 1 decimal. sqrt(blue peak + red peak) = 9.6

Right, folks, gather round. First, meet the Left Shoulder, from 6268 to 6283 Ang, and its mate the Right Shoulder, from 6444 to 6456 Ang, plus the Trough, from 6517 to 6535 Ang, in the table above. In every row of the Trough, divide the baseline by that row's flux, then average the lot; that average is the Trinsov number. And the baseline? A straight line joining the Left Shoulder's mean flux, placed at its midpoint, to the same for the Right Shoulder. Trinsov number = 1.009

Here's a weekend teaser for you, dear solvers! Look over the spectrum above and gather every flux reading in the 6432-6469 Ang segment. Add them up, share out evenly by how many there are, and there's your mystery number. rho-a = 45.2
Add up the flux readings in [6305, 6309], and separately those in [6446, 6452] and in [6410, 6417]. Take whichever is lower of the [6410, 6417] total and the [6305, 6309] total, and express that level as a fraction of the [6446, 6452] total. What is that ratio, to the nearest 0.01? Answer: 0.68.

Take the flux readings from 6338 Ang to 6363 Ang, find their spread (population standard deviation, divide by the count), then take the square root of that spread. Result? 1.38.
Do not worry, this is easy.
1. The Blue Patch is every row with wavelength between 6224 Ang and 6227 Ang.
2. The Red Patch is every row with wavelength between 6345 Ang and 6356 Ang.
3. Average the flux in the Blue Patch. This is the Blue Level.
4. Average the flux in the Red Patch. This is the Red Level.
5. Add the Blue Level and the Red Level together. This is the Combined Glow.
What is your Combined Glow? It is 75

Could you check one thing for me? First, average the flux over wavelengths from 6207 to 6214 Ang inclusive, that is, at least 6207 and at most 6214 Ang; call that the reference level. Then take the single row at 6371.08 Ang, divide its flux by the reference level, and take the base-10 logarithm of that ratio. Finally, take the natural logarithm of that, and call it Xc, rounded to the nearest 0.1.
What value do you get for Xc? -3.0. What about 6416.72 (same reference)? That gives -2.3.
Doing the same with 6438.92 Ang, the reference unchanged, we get -2.9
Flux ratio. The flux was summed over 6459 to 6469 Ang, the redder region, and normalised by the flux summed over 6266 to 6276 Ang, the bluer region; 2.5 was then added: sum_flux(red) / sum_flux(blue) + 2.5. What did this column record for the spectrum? 3.74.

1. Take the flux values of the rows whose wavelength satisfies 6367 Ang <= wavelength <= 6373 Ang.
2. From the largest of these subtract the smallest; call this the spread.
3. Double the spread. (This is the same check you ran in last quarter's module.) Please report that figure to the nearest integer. 4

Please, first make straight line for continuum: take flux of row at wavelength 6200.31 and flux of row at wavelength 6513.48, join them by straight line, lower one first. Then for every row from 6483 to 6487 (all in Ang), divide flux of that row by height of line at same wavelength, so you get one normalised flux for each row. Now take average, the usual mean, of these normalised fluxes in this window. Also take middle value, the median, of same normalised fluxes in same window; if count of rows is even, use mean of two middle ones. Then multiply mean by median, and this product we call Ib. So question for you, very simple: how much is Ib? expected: 1.00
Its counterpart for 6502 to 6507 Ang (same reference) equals 0.95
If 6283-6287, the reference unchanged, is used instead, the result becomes 0.92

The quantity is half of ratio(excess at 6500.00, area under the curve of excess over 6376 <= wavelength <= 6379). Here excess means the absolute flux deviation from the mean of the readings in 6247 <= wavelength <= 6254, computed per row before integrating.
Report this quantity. 0.19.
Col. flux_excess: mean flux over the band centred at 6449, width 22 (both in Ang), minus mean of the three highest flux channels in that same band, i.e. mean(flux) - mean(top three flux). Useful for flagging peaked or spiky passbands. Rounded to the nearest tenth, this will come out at -3.3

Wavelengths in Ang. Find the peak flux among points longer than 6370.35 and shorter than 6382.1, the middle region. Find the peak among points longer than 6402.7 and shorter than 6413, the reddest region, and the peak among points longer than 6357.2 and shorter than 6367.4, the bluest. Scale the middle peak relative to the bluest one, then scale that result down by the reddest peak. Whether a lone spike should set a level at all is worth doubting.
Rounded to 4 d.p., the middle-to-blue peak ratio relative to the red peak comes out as 0.0208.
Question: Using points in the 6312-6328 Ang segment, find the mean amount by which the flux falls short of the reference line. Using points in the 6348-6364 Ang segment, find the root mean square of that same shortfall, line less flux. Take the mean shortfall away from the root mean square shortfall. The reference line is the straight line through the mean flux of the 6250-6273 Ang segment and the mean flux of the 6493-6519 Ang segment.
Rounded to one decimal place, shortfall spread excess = 8.0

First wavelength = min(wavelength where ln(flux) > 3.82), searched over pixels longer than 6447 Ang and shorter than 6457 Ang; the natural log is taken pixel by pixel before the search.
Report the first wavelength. 6447.83 Ang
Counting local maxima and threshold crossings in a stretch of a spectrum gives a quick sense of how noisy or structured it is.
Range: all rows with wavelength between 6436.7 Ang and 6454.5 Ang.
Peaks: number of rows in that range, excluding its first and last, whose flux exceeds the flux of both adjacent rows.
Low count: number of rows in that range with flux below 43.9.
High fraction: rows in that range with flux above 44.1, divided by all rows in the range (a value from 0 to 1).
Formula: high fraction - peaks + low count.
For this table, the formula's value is 3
